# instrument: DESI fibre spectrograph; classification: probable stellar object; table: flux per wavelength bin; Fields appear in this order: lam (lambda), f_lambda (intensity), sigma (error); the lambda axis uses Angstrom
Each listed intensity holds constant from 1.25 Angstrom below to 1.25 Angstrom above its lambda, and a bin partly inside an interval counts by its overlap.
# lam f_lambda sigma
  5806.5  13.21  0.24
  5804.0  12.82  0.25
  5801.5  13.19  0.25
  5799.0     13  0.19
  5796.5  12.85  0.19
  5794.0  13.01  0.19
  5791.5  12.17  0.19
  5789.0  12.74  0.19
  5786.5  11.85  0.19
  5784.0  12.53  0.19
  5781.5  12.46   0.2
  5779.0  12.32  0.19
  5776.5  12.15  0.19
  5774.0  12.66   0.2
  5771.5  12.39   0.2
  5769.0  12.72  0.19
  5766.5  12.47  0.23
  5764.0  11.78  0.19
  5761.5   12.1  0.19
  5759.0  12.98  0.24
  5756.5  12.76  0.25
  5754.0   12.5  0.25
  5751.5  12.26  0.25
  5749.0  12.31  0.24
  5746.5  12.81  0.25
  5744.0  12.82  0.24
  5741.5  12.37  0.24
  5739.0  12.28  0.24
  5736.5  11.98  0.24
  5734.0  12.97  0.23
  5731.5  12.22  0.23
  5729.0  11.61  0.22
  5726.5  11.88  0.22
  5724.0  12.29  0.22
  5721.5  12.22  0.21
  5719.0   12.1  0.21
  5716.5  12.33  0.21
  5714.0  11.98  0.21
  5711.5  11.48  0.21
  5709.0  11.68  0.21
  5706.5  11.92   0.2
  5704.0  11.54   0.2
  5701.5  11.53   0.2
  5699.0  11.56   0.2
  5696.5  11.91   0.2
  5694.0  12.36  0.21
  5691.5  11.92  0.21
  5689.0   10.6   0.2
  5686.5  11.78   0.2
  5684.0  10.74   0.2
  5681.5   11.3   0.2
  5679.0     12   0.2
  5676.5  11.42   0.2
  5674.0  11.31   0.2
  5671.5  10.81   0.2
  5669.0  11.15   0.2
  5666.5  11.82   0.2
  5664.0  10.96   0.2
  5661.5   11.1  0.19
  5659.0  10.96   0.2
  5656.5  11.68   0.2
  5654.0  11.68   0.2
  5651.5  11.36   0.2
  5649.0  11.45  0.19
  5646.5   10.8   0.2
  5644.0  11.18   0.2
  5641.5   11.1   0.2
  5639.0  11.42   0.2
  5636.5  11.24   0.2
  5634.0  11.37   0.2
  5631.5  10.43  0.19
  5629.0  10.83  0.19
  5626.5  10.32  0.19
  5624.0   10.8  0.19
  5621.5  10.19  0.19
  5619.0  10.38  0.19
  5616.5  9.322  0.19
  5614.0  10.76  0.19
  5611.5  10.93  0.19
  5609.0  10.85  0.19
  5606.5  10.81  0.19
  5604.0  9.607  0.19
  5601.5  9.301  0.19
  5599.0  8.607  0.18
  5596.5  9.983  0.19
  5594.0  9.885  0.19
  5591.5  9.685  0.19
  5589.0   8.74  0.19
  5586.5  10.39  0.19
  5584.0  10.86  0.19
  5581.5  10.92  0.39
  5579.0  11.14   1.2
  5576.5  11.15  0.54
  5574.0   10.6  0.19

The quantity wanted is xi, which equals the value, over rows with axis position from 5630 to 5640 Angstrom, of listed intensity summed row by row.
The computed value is 44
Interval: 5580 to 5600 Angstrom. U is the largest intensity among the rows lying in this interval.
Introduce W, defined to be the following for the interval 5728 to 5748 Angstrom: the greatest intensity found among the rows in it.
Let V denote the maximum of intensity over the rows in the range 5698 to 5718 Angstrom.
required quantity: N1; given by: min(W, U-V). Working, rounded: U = 10.92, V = 12.33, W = 12.97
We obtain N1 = -1.41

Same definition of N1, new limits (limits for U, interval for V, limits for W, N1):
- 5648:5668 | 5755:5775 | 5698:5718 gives -1.16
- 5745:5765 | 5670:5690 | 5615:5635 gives 0.98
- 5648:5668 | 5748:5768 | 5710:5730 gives -1.16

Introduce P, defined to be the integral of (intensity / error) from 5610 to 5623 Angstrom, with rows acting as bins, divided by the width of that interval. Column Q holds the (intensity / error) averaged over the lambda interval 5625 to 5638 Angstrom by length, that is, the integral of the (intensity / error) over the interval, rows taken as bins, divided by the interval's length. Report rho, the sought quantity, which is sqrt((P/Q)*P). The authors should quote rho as 7.3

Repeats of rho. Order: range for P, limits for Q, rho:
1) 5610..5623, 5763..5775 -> 6.9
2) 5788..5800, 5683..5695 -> 8.9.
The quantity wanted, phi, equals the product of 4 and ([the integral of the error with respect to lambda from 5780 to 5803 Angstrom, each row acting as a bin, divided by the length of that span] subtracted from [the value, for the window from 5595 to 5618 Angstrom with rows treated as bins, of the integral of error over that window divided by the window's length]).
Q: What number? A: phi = -0.04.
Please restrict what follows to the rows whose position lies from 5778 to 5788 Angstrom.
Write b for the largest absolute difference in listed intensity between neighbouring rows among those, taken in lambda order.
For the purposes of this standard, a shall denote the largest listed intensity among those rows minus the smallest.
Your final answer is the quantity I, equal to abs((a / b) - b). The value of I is 0.32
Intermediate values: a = 0.68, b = 0.68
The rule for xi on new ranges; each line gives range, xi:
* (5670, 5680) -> 46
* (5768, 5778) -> 50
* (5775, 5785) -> 49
